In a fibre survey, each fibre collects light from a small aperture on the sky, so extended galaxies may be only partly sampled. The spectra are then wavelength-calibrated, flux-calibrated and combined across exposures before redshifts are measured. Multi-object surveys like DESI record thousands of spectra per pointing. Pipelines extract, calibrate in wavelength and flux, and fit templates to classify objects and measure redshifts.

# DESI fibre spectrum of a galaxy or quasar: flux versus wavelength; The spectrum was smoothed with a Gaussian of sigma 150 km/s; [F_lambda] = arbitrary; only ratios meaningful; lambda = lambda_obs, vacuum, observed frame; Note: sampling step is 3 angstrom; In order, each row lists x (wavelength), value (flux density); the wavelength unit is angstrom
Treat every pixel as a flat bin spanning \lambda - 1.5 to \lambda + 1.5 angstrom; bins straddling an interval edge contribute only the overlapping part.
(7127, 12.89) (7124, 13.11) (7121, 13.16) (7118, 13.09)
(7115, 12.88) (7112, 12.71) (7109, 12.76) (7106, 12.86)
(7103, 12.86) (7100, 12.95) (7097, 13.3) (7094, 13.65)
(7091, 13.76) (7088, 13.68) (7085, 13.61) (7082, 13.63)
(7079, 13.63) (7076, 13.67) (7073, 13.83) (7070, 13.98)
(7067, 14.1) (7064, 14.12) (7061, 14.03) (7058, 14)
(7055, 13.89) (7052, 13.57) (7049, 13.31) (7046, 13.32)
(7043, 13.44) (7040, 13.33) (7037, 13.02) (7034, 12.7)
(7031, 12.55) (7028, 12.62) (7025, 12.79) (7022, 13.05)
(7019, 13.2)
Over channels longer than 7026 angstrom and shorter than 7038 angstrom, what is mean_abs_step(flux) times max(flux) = 2.34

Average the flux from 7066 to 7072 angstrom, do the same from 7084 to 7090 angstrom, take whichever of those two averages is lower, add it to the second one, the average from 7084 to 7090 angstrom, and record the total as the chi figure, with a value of 27.3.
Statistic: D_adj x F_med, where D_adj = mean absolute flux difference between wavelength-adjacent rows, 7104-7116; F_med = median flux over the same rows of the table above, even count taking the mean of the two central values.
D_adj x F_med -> 1.4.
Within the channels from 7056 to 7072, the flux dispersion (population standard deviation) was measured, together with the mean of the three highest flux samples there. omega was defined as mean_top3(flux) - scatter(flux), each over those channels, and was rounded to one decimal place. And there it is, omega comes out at 14.0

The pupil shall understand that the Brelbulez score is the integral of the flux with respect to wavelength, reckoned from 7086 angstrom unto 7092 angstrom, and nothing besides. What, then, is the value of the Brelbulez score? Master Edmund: 82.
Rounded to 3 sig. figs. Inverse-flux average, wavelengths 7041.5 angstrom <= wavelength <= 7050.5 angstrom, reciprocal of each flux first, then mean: 0.0749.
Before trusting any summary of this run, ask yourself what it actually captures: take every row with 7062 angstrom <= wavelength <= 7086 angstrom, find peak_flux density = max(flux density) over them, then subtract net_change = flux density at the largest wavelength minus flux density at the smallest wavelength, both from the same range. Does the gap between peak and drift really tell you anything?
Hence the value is 14.6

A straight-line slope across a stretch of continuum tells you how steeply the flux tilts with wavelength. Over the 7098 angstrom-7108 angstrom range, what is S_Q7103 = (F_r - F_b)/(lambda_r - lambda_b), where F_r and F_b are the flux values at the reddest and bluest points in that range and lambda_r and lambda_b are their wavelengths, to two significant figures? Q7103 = -0.015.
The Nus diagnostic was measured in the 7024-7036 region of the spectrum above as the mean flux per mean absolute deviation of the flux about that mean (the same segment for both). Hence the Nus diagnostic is 158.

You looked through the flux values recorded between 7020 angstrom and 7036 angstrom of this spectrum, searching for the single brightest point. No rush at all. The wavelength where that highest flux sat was 7022 angstrom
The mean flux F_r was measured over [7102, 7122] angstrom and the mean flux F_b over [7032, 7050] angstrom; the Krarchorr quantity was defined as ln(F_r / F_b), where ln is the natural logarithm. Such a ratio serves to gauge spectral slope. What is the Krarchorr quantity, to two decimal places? -0.02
